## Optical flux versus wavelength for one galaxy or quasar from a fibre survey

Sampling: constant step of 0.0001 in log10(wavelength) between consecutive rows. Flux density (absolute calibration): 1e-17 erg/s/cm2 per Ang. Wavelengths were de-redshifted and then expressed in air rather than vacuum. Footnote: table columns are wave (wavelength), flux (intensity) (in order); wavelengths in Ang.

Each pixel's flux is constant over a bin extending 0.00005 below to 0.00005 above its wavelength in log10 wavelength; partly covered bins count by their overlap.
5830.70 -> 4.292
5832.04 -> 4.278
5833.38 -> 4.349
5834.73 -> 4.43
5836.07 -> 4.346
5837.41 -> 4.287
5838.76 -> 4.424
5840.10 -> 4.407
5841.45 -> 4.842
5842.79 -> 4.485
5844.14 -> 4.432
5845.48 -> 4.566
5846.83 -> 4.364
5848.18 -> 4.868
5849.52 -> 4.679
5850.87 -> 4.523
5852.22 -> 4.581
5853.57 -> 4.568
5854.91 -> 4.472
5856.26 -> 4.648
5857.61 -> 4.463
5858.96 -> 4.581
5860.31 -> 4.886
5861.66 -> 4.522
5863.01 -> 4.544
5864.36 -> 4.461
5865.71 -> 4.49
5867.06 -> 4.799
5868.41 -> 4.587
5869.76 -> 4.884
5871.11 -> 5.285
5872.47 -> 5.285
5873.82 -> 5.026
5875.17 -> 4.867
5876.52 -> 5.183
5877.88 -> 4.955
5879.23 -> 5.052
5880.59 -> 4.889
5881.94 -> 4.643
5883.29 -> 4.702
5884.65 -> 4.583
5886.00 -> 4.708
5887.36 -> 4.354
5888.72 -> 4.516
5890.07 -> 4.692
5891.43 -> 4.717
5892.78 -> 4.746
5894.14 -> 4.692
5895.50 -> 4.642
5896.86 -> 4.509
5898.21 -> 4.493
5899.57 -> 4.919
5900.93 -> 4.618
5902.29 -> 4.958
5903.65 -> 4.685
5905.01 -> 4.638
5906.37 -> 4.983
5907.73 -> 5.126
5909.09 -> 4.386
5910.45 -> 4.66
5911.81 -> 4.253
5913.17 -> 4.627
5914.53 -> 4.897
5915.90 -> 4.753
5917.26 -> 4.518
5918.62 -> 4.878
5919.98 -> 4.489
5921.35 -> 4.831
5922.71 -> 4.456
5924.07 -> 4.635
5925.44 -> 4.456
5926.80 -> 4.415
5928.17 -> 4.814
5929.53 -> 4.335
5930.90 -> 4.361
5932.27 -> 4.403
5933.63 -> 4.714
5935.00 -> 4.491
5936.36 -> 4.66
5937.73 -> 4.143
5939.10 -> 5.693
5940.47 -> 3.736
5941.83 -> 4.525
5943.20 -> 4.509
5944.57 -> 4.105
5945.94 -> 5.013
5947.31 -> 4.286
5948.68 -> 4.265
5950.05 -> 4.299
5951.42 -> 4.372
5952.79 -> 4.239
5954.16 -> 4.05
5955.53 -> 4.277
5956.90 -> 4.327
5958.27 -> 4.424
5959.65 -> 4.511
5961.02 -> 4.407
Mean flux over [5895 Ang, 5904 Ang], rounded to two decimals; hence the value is 4.69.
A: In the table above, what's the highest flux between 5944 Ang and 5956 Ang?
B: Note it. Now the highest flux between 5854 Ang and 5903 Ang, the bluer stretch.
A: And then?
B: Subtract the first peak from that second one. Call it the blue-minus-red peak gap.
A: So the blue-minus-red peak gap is 0.27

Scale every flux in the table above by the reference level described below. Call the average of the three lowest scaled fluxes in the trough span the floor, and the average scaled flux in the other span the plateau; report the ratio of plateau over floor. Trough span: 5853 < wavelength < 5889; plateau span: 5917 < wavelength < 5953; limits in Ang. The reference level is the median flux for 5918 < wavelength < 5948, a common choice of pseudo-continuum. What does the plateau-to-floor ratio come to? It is 1.02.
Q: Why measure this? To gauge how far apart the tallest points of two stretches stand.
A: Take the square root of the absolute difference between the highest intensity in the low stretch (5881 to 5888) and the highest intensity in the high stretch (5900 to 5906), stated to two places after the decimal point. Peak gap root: 0.50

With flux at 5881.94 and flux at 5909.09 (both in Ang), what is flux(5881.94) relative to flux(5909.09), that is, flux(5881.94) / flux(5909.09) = 1.06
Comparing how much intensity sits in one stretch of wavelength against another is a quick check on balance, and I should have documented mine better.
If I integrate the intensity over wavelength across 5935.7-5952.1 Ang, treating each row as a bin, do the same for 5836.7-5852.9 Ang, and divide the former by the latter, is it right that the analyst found 1.00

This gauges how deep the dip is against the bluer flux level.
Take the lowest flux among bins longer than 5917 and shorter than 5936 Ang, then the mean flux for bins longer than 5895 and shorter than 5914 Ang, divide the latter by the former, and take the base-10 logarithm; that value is 0.033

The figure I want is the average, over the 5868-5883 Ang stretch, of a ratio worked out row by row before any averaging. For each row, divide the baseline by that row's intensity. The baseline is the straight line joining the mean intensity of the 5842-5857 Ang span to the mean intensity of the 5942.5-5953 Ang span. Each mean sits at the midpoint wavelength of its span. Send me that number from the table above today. 0.911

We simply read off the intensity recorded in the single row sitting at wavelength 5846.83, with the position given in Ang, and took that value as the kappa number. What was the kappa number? 4.364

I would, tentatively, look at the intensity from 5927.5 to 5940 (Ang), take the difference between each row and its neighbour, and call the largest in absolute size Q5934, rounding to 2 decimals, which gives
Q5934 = 1.55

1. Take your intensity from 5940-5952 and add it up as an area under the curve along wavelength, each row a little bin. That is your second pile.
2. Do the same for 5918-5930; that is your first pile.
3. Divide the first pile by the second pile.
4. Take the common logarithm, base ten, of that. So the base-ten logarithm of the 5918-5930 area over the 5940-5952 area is 0.02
